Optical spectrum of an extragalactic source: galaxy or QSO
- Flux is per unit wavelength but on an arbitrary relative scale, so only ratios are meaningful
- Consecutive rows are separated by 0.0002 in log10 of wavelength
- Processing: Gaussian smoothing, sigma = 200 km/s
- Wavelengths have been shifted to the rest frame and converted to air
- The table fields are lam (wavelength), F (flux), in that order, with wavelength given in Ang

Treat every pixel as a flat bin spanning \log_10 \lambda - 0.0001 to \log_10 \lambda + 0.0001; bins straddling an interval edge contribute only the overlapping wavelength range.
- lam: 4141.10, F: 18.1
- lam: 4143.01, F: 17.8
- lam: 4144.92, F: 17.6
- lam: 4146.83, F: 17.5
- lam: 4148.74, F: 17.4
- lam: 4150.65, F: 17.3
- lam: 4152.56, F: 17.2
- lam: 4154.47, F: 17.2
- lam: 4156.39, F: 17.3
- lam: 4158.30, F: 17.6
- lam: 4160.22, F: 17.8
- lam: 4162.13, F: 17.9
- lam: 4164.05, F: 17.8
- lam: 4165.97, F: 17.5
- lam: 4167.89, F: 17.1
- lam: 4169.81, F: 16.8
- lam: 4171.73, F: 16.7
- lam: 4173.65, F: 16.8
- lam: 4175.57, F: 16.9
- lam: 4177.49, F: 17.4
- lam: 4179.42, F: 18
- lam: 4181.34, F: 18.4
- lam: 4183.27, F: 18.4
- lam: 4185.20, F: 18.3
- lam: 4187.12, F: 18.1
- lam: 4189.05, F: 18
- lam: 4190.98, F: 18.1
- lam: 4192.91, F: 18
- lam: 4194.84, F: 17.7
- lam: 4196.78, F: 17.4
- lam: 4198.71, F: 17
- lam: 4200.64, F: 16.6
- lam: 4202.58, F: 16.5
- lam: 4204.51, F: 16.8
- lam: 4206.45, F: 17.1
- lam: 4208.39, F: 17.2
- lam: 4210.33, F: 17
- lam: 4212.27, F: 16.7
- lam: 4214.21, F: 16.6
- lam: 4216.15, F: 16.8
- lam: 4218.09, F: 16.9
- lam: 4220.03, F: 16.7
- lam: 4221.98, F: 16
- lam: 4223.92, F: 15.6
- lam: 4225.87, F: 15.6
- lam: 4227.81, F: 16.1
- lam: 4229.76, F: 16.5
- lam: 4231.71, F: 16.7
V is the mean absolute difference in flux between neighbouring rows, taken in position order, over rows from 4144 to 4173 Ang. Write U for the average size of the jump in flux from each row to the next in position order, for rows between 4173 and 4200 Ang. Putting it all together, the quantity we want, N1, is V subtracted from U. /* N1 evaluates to 0.082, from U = 0.246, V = 0.164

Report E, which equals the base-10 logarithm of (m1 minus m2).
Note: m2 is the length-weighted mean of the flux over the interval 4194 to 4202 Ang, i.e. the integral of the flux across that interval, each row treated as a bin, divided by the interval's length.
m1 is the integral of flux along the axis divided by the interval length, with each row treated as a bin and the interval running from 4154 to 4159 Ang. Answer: -0.61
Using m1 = 17.4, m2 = 17.1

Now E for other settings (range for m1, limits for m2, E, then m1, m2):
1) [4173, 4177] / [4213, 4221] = -0.74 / 16.9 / 16.8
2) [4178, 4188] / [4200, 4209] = 0.14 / 18.2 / 16.8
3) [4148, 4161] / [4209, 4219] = -0.24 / 17.4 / 16.8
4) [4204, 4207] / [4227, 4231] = -0.21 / 16.9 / 16.3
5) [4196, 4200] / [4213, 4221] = -0.39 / 17.2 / 16.8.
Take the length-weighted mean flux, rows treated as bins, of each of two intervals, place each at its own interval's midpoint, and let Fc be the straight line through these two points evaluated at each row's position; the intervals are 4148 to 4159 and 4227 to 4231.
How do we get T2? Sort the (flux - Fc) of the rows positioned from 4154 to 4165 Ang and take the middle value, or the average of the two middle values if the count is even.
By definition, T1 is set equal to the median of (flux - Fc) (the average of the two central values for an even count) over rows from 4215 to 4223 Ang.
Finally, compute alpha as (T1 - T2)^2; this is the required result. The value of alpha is 0.0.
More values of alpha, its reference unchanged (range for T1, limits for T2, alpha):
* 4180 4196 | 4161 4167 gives 0.4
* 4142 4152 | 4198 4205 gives 0.0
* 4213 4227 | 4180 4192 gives 1.6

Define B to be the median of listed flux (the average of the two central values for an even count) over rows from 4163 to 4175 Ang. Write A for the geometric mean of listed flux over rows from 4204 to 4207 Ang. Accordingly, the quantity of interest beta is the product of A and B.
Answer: 287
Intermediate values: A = 16.9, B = 16.95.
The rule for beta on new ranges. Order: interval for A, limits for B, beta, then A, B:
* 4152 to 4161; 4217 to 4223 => 291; 17.4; 16.70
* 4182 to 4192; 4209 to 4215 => 304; 18.2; 16.70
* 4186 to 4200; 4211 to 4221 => 296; 17.8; 16.70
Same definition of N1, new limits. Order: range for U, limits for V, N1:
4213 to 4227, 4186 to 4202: 0.024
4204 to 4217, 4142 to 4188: 0.004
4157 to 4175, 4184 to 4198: 0.017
